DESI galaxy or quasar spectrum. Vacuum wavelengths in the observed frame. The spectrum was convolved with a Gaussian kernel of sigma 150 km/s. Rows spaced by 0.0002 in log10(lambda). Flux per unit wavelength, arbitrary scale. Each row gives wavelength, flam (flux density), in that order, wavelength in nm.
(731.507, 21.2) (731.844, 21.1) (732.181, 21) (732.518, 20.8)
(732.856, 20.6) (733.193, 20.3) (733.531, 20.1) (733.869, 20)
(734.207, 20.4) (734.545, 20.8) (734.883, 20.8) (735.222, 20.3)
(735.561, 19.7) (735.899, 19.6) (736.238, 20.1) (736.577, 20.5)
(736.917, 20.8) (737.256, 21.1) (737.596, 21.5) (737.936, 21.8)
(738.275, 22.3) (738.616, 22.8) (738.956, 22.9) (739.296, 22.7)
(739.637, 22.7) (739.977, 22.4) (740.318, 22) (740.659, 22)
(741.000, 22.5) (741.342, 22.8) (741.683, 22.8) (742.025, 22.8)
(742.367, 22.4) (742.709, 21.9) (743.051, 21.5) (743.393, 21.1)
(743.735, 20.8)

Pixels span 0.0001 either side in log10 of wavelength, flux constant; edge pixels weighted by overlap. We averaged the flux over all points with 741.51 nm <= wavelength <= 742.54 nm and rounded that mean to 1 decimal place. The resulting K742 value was 22.7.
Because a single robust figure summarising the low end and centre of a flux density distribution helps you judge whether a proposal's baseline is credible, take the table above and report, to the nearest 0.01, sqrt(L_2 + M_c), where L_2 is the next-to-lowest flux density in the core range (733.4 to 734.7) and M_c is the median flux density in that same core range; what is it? 6.35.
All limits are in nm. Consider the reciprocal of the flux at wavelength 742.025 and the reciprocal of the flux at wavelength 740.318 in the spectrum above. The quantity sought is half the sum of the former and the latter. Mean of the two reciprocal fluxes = 0.0447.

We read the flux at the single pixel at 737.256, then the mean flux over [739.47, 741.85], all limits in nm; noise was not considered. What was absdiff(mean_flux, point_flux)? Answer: 1.4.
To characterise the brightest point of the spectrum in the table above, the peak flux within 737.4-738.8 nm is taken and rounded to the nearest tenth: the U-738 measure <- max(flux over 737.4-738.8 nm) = 22.8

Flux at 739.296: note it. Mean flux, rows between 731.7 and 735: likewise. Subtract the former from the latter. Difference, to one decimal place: -2.1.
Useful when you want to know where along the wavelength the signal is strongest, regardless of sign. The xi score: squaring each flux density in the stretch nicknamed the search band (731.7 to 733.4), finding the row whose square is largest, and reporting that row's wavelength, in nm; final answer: 731.844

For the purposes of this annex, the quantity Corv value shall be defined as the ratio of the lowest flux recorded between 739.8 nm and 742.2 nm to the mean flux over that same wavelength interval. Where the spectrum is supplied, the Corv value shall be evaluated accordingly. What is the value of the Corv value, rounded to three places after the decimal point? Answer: 0.979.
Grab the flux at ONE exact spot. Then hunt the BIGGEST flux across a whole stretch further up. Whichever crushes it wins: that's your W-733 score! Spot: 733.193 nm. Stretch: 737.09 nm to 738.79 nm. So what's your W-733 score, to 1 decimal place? 22.8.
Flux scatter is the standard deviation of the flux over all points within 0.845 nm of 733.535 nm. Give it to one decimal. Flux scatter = 0.2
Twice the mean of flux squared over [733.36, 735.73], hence 824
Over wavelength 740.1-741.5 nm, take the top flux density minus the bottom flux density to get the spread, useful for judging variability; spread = 0.80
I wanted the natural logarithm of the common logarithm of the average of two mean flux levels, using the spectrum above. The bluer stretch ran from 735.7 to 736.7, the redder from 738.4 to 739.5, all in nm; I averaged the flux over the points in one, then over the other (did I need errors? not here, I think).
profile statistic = 0.286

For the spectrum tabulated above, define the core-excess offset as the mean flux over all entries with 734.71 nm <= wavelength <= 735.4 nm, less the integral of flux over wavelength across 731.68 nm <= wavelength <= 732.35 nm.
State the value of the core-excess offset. 6.4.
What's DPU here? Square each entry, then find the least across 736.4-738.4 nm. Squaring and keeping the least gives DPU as 420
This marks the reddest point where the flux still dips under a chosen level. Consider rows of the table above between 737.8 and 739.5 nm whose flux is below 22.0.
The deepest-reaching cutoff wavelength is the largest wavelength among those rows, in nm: 737.936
